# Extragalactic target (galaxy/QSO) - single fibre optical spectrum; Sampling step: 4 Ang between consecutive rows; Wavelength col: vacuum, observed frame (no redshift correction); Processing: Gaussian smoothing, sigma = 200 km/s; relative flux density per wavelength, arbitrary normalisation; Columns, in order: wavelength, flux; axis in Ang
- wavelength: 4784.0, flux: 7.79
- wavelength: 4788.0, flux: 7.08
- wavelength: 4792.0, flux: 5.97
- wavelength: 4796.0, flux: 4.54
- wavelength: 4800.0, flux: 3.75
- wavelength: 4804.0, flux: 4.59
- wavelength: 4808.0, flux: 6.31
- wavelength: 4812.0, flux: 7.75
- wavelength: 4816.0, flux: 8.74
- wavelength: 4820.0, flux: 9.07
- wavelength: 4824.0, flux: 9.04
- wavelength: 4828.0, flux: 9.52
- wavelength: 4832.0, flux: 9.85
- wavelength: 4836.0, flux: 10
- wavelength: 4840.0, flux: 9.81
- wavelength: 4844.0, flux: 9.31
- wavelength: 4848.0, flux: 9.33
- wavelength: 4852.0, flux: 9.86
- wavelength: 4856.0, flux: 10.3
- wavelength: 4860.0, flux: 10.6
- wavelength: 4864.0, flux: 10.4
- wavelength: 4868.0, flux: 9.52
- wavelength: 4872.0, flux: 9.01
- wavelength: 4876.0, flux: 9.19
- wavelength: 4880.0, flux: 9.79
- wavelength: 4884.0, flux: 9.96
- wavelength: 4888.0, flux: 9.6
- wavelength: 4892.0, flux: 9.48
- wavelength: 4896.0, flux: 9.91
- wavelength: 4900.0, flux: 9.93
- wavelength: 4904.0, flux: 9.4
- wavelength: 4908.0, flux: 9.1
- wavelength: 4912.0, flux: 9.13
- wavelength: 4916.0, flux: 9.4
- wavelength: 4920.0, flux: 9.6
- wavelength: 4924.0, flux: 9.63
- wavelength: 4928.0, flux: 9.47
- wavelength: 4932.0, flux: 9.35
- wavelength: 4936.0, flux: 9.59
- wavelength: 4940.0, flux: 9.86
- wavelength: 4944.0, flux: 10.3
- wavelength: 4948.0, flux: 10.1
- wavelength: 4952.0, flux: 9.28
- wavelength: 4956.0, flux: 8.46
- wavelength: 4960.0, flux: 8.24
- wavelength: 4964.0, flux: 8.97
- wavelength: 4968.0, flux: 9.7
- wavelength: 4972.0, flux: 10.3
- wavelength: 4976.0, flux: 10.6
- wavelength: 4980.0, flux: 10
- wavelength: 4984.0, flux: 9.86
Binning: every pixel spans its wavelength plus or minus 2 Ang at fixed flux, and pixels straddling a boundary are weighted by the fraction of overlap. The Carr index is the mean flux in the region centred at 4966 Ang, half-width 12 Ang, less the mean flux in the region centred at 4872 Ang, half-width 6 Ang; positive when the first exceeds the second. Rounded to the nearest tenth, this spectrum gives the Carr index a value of 0.1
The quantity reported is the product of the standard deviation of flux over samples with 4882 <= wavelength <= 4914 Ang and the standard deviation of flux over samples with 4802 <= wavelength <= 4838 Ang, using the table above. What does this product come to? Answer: 0.6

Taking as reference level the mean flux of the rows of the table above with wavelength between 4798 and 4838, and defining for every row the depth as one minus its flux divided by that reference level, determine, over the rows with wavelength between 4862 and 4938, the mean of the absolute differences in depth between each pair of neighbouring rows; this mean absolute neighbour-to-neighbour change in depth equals 0.036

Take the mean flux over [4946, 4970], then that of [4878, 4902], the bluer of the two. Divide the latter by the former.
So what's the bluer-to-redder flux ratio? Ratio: 1.07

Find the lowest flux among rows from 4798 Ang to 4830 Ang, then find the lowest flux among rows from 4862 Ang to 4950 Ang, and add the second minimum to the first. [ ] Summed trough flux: 12.8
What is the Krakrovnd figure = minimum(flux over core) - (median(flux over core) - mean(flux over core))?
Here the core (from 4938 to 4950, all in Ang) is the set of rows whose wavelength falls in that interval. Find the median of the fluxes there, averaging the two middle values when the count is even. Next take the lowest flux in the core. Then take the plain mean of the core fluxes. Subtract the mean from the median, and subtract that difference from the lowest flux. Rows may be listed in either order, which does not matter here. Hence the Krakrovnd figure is 9.8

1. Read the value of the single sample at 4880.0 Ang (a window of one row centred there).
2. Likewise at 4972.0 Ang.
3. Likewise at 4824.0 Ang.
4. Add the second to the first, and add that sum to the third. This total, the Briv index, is 29.13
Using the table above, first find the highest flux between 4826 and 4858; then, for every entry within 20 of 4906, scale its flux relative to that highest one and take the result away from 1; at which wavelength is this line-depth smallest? 4900.0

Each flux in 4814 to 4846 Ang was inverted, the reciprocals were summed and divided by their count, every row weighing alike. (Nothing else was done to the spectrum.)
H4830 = 0.106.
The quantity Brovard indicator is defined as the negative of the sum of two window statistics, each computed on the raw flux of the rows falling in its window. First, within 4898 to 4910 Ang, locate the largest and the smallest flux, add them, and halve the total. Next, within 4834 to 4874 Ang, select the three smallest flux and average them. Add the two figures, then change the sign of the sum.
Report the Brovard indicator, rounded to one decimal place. -18.7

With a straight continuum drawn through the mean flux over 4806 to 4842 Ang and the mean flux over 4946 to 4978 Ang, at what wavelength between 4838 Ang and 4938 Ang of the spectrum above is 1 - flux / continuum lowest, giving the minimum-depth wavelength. 4860.0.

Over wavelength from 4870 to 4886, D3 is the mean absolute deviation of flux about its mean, 0.39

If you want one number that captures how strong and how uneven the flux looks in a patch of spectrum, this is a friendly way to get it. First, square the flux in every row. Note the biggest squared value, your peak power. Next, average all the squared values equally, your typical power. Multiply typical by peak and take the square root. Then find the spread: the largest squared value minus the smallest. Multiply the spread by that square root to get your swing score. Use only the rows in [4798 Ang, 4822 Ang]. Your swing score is 4328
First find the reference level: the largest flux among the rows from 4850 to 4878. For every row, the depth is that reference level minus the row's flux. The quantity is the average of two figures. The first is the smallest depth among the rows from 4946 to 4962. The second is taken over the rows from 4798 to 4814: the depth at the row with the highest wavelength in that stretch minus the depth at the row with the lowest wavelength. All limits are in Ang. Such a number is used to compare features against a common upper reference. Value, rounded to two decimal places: -1.75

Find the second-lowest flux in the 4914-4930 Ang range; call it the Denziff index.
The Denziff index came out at 9.47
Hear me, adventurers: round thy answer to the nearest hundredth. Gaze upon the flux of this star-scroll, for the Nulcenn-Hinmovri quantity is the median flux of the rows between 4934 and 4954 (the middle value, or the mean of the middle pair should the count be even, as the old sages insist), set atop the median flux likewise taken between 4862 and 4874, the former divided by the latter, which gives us 1.04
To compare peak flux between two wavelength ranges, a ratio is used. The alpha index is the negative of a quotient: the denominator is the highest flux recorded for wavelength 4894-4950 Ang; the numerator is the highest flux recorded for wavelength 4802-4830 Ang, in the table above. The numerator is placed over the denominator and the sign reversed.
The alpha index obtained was -0.924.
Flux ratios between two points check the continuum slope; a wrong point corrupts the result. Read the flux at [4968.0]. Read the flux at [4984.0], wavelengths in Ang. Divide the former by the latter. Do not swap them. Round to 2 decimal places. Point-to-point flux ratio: 0.98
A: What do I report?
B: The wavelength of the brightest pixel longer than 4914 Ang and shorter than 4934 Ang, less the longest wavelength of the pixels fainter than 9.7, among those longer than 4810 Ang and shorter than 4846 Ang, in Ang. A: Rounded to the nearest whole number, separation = 80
